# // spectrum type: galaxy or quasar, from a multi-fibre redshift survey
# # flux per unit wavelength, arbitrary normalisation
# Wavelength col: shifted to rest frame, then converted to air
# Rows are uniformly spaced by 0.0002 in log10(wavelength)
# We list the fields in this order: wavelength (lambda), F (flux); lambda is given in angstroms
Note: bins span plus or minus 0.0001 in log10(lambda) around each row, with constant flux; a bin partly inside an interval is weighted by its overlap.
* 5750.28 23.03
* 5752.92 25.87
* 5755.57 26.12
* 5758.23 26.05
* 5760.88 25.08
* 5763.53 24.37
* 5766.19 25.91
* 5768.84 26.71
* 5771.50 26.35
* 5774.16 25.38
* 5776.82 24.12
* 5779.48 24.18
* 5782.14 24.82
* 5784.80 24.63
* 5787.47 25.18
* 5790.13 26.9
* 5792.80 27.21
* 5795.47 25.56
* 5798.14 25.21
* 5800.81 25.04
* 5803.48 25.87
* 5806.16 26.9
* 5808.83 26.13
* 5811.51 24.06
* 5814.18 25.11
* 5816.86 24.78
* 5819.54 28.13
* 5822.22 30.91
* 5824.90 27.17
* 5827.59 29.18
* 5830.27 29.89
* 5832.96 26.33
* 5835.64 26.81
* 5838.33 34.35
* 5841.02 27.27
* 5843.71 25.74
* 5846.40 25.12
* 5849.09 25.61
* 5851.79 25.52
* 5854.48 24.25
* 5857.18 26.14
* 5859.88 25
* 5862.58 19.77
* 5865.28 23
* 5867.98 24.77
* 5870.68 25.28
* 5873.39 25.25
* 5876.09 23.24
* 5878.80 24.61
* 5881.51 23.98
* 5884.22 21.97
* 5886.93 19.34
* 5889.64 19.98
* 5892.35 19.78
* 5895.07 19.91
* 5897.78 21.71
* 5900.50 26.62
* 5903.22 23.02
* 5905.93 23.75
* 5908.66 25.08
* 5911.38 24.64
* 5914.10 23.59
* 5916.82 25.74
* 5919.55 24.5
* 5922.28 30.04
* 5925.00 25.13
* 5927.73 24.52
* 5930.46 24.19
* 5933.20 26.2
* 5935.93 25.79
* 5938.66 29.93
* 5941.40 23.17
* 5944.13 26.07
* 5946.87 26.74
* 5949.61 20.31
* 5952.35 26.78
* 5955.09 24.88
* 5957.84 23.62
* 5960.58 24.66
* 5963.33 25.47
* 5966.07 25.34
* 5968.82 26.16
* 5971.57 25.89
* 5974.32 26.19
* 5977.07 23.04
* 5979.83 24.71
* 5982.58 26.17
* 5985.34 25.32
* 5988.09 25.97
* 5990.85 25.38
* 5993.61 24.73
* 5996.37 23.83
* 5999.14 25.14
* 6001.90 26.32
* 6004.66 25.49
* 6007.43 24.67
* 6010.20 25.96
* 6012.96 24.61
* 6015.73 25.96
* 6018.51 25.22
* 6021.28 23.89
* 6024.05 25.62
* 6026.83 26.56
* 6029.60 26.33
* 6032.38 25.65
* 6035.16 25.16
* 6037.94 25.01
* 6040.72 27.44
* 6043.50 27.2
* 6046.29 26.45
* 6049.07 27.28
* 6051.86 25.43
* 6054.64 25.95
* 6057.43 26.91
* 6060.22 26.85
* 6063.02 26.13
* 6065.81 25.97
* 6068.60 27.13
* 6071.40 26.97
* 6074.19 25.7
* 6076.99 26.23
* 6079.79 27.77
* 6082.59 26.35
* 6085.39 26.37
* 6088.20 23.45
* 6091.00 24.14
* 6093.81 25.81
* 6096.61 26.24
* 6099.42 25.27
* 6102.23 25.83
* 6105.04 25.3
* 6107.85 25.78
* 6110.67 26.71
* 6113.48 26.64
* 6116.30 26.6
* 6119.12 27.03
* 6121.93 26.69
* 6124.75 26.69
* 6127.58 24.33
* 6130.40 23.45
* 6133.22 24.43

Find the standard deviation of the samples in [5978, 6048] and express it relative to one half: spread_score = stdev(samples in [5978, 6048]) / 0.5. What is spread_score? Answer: 1.8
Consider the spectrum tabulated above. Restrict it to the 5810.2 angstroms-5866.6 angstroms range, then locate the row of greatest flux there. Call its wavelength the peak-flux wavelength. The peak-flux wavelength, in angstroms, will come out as 5838.33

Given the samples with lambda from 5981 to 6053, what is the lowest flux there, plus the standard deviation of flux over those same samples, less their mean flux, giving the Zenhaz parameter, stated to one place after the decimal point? -0.9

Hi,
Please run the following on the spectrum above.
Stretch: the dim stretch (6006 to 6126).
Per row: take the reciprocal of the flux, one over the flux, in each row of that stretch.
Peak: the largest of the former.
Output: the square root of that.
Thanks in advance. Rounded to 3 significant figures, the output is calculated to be 0.207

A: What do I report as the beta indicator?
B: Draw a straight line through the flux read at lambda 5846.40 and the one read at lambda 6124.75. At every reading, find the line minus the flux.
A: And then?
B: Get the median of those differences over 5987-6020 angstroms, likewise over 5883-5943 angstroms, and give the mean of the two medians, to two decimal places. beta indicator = 0.96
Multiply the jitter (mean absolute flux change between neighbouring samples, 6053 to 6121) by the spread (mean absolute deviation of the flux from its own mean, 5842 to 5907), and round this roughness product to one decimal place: 1.5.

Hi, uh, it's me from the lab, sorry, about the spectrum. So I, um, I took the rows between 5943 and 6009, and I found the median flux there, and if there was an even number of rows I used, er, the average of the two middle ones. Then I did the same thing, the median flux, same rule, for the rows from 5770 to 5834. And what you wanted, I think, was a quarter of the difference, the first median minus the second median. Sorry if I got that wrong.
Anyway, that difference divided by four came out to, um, -0.09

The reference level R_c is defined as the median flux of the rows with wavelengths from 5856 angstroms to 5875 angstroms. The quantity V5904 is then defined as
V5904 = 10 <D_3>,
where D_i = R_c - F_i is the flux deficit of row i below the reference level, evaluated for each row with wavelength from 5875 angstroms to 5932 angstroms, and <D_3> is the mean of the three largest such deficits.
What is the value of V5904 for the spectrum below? 53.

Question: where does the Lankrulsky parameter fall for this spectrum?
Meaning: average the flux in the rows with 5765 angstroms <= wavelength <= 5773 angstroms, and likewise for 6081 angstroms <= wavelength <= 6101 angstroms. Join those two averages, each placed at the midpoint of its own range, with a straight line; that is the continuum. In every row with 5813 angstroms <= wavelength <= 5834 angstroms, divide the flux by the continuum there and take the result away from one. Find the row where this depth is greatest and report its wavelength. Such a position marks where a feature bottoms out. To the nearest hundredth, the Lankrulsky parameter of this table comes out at 5816.86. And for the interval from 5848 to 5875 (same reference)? 5862.58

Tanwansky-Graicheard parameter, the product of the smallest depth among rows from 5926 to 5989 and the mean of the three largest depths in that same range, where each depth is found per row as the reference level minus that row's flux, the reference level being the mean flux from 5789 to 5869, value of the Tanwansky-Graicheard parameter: -15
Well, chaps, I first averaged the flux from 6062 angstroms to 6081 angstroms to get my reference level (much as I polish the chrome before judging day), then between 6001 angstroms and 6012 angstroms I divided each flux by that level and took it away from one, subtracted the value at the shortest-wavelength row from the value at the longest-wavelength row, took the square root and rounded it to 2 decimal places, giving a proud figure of 0.12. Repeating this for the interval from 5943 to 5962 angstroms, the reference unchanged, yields 0.23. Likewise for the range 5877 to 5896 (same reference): 0.42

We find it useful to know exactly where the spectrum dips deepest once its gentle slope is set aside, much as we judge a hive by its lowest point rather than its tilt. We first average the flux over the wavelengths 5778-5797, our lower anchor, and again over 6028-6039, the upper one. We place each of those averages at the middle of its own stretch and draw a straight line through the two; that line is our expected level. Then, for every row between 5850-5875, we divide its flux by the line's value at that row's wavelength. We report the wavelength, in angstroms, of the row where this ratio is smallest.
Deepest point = 5862.58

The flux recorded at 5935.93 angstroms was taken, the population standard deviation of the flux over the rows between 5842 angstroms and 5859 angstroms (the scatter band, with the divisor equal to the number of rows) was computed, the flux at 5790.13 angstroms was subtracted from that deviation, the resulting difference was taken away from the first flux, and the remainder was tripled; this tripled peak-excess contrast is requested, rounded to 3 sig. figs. 156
